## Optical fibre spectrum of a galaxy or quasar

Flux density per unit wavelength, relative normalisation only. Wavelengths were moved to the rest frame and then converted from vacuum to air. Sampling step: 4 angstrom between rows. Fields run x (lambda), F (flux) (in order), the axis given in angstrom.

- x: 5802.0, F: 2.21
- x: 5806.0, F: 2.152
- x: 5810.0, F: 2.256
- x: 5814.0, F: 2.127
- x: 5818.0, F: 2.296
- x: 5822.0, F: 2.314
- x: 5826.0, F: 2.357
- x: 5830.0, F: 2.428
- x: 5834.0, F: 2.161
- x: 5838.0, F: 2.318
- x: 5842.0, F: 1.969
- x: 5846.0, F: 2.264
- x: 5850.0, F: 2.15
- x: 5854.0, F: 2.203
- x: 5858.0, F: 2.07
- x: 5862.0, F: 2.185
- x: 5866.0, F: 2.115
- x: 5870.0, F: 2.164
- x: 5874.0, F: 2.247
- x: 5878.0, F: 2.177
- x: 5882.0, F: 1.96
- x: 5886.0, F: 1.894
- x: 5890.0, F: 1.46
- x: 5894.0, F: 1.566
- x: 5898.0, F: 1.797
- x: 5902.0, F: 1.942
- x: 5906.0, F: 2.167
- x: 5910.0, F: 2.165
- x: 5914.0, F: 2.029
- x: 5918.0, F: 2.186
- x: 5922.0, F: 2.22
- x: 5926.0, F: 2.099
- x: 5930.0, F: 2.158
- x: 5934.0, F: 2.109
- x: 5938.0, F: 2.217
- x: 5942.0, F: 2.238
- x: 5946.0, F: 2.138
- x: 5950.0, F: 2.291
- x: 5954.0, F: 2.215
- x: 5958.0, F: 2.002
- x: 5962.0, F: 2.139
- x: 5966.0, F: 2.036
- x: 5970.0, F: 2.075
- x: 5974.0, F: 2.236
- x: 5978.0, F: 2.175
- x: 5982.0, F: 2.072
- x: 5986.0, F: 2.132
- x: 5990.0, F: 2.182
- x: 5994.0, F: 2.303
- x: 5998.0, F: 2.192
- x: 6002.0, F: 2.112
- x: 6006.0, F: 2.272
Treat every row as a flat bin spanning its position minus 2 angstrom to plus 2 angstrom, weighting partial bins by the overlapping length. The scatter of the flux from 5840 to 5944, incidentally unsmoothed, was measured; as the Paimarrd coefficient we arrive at 0.20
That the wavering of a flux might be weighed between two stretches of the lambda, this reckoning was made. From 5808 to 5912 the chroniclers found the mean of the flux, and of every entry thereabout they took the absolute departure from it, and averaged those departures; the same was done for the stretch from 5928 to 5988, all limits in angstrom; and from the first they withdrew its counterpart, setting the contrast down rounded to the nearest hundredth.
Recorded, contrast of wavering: 0.10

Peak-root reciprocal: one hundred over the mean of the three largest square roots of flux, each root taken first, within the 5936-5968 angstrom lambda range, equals 66.7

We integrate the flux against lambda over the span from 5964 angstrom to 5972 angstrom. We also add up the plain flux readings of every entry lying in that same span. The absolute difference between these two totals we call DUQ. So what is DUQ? 12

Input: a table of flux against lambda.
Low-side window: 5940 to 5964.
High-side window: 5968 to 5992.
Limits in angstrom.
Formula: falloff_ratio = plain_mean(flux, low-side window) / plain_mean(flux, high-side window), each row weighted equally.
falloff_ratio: 1.012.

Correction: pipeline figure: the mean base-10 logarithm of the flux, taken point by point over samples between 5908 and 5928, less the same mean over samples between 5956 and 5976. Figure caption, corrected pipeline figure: 0.009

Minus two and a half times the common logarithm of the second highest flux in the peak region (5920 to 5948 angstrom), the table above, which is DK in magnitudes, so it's -0.866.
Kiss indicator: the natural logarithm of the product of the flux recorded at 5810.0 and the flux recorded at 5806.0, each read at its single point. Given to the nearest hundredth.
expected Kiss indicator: 1.58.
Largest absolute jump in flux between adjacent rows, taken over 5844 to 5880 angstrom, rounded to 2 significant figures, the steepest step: 0.13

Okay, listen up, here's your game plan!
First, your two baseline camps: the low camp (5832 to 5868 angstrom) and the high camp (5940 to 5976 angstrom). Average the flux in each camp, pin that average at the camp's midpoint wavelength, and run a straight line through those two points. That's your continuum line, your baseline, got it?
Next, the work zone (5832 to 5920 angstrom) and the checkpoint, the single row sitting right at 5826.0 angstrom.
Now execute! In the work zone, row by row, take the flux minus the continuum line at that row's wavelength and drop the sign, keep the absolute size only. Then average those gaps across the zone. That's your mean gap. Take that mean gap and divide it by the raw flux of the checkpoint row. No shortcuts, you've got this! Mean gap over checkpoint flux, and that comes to 0.063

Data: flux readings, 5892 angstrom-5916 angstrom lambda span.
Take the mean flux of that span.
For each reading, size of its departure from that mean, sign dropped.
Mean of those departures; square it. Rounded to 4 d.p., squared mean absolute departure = 0.0310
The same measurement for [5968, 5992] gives 0.0027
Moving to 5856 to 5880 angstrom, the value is 0.0020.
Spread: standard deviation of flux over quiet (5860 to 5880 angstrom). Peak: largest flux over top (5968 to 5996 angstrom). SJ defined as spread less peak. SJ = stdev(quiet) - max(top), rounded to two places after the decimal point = -2.26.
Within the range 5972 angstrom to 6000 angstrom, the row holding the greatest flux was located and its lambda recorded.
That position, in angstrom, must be 5994.0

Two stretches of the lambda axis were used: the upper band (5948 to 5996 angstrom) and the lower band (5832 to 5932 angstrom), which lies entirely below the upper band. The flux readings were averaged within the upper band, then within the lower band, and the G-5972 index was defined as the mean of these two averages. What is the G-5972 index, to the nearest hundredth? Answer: 2.11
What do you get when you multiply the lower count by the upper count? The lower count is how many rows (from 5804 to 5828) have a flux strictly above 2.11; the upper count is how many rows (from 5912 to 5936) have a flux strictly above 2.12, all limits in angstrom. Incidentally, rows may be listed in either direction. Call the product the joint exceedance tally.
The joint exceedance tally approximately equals 18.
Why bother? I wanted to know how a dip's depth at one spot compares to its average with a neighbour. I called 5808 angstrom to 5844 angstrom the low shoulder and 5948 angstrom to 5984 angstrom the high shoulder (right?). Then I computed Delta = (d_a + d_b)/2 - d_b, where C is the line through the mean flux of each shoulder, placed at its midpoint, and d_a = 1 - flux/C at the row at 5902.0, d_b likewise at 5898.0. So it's -0.03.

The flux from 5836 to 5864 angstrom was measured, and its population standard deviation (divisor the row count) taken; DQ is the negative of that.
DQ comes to -0.11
